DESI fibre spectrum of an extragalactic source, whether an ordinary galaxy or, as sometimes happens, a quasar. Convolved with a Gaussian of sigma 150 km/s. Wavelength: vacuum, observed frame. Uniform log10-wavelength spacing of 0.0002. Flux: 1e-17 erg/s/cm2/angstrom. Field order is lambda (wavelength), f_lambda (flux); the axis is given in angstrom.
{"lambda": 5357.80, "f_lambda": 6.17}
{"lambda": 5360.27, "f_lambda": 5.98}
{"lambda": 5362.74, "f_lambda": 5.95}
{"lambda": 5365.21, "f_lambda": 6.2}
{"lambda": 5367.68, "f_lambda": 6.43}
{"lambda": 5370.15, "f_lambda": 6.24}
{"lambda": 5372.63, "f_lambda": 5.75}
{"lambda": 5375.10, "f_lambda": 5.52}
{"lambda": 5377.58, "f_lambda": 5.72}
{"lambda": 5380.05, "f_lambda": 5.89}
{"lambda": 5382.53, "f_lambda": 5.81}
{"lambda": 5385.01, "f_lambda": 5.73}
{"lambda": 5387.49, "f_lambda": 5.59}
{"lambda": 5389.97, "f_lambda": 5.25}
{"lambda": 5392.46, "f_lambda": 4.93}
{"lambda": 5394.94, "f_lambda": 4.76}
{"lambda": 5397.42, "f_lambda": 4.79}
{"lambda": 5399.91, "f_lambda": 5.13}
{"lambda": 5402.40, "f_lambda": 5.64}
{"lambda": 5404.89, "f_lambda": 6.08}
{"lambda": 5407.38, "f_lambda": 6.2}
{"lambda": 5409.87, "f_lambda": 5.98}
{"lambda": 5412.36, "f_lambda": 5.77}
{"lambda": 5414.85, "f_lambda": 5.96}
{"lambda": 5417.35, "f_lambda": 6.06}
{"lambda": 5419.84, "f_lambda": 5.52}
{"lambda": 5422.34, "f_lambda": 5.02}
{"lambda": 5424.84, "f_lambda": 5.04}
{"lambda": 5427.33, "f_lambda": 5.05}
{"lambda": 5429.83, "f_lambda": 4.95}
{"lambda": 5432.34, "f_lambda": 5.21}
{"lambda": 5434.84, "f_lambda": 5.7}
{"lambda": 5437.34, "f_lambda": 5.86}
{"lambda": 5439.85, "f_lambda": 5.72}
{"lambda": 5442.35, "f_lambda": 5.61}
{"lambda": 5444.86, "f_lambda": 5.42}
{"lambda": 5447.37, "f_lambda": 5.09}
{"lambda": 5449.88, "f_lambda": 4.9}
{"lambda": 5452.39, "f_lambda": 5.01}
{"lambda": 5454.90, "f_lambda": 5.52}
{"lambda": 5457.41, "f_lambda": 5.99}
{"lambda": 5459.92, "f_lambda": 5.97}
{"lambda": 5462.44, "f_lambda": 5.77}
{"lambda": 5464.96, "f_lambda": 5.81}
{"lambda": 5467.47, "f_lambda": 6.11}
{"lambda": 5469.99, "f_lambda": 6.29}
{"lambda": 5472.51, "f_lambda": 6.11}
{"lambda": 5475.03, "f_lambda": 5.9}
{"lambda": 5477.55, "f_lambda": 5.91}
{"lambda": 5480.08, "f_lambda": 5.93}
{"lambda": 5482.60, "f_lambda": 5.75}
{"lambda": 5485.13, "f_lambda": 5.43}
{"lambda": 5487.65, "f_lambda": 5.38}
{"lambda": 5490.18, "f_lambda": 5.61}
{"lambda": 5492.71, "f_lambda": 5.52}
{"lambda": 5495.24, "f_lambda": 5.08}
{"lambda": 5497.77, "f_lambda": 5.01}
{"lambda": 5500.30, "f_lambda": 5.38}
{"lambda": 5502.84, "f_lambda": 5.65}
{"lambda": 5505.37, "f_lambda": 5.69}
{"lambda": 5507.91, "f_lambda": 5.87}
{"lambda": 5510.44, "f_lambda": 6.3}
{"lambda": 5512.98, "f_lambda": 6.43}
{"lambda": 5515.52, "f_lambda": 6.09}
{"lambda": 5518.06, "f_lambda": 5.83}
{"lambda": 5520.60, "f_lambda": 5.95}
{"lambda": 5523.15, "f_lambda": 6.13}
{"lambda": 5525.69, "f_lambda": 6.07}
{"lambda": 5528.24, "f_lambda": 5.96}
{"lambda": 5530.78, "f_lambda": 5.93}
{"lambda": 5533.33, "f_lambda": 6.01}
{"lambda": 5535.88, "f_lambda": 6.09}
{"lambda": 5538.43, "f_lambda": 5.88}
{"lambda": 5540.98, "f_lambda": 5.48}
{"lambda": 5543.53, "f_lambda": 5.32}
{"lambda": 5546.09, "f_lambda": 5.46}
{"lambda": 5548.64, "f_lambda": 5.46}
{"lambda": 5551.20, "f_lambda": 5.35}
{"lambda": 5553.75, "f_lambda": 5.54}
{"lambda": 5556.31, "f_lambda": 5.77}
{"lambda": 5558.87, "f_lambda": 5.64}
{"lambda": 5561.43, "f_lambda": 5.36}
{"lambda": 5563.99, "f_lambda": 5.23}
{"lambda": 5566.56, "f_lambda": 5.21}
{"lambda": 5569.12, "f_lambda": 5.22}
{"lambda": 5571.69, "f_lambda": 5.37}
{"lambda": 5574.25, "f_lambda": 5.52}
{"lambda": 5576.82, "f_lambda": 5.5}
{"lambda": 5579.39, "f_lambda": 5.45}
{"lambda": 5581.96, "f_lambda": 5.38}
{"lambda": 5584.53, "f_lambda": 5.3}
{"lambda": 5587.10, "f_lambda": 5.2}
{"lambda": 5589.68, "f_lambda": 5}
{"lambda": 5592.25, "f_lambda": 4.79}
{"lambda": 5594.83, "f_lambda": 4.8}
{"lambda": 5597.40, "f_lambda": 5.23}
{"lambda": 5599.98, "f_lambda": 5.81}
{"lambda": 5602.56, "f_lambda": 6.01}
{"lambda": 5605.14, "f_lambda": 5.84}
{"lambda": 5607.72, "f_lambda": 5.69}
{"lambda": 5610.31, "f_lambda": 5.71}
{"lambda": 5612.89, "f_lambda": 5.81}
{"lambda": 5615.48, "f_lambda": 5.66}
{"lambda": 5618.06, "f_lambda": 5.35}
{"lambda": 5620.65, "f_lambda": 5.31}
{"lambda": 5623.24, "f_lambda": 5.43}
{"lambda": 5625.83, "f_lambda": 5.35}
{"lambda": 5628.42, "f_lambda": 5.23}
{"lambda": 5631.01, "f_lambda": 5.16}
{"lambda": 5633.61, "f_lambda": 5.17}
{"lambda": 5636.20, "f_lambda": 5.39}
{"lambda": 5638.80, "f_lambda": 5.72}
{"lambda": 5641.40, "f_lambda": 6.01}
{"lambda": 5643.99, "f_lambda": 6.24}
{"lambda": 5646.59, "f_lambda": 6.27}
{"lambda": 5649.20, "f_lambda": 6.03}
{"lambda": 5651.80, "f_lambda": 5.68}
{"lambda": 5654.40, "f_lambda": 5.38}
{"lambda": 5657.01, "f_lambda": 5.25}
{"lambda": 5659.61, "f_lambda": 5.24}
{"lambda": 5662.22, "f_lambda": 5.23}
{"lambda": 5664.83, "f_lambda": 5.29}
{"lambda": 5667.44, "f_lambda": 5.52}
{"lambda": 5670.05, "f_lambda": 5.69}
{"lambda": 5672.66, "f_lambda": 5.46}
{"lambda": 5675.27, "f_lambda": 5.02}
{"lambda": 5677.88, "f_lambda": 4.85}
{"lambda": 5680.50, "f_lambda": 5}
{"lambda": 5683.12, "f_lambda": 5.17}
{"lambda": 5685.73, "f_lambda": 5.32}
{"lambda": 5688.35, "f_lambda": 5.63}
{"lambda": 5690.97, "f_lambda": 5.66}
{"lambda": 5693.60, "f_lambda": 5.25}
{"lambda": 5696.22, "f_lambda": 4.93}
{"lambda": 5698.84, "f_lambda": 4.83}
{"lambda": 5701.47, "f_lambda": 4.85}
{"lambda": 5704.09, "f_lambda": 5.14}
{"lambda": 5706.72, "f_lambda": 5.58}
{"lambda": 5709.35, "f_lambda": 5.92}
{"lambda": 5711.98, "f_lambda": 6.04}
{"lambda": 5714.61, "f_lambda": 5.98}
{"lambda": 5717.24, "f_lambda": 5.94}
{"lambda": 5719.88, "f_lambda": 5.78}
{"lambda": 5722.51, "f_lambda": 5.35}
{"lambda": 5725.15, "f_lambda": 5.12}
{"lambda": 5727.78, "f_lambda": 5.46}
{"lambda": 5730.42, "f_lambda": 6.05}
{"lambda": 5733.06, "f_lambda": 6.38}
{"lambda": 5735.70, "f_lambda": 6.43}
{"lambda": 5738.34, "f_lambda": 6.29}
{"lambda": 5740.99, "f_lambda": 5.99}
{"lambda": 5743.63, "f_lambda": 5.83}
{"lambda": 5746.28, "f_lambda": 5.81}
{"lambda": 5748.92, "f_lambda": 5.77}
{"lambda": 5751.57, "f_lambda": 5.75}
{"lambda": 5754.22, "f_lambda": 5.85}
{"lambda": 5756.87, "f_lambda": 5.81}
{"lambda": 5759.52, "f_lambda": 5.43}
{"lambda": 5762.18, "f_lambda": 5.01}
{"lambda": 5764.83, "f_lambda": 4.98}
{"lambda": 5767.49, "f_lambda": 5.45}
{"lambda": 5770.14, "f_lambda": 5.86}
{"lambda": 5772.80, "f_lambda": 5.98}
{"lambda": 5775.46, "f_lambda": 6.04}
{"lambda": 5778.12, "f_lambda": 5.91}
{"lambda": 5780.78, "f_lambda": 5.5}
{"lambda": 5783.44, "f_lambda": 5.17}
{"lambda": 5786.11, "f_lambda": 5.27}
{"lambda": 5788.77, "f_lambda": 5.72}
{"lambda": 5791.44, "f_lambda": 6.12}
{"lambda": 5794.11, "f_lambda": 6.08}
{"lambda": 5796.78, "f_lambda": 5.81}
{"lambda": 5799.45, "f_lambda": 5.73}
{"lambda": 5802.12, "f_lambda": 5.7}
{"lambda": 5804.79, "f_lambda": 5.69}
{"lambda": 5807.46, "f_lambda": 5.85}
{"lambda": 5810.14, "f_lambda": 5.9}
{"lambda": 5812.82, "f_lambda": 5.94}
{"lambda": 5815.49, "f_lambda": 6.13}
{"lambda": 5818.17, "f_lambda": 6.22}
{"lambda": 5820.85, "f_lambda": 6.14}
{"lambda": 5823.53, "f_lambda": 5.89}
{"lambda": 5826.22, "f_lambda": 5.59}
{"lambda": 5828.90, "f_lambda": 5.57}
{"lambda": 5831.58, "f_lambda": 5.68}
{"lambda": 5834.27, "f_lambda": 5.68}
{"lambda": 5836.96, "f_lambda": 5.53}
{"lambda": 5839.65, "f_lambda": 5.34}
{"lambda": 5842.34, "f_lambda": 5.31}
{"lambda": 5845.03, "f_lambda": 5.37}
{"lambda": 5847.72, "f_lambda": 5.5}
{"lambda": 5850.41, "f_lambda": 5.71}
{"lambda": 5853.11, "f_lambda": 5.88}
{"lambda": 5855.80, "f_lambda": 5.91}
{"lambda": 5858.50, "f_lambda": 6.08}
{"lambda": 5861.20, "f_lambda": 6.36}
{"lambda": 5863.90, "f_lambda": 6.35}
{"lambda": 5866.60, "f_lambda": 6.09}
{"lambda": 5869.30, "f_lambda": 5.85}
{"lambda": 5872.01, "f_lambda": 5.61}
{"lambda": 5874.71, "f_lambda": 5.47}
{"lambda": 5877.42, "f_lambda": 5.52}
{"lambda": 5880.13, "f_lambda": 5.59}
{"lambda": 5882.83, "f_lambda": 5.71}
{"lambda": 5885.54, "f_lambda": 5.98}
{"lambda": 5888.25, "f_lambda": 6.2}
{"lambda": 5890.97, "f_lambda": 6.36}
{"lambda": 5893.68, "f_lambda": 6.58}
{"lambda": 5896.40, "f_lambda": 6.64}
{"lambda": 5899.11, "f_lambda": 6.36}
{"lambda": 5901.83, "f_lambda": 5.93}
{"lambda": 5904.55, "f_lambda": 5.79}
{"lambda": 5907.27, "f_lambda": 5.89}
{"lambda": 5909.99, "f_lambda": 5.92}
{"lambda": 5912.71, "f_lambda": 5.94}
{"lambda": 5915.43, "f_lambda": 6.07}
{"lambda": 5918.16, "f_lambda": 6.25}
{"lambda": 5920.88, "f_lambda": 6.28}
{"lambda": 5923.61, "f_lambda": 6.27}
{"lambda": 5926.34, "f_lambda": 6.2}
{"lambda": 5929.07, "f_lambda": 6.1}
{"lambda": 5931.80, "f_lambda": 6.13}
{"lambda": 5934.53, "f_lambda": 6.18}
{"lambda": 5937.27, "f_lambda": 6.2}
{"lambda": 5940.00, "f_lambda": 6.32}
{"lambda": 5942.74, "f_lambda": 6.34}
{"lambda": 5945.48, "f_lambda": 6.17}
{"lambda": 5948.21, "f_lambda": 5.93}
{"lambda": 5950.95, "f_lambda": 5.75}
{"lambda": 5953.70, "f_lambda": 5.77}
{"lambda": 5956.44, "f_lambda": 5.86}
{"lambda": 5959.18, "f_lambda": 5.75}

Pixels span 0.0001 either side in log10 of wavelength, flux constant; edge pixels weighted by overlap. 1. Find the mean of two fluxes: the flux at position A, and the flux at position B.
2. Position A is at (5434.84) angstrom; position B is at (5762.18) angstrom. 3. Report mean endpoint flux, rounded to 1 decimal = 5.4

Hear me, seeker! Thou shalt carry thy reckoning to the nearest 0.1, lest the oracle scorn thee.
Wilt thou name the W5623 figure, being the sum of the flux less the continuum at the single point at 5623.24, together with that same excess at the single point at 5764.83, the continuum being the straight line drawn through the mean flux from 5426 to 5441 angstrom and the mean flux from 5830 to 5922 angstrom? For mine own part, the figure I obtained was -1.0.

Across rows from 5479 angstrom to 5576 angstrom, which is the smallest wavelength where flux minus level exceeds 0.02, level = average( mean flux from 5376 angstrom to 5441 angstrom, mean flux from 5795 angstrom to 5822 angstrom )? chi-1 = 5480.08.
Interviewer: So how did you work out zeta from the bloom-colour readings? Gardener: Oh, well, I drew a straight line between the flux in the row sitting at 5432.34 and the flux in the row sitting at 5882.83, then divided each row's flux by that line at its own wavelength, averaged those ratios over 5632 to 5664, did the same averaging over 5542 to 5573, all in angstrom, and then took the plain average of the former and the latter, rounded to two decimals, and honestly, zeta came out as 1.02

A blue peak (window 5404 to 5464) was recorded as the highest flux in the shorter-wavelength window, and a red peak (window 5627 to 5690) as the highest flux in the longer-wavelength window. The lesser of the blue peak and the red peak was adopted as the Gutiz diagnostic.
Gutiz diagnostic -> 6.20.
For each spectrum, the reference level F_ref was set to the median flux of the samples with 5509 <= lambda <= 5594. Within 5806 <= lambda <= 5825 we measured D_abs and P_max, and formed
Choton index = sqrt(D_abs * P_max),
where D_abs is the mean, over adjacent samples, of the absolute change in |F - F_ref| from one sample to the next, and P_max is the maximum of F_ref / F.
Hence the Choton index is 0.331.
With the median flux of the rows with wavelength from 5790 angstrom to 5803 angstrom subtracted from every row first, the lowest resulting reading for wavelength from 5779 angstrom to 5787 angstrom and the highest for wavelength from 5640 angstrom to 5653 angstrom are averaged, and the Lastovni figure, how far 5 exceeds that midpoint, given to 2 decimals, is 5.09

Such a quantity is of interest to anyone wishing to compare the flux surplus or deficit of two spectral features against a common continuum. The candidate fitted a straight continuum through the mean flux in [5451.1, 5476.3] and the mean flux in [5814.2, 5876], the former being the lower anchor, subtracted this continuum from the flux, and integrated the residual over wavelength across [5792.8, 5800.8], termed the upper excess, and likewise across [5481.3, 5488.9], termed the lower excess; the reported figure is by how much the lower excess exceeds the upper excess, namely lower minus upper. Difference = -3.0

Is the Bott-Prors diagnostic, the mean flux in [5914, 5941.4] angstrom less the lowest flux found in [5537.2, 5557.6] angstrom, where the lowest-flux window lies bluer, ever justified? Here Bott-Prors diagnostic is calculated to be 0.88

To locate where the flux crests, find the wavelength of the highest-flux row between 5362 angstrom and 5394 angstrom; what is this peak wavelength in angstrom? 5367.68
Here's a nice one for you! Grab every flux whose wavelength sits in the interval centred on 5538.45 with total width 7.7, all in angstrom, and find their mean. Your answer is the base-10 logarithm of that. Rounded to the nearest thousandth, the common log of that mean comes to 0.765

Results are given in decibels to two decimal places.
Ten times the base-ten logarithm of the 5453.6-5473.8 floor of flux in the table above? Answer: 7.42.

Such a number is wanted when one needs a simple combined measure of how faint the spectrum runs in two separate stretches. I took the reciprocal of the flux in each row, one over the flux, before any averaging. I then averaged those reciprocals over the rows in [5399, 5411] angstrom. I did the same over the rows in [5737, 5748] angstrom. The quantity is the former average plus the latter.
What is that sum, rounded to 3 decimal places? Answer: 0.340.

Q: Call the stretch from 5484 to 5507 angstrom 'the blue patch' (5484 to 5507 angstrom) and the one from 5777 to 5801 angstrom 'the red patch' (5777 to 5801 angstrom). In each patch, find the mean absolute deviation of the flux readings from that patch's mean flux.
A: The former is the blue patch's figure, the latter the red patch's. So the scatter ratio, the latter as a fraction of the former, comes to 1.4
